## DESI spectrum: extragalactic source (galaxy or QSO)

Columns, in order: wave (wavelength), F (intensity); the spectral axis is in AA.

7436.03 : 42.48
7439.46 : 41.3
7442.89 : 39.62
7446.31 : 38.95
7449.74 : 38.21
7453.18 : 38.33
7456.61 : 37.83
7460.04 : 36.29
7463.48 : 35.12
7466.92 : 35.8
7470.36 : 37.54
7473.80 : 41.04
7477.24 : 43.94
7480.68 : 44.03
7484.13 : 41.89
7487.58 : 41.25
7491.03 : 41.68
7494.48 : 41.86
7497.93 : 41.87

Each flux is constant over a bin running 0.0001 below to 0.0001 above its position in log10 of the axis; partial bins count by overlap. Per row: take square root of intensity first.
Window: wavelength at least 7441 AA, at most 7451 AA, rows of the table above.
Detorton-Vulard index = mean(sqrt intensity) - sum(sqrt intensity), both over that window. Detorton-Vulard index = -12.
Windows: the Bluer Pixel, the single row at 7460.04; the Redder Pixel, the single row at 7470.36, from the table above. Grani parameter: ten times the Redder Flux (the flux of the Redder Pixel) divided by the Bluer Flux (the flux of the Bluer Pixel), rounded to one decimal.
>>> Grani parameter 10.3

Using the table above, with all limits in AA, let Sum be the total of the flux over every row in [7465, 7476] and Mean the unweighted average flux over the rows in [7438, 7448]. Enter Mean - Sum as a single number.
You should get -74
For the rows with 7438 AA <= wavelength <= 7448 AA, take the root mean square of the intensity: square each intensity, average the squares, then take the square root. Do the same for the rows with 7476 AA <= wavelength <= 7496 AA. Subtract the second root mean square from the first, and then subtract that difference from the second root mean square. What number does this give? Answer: 45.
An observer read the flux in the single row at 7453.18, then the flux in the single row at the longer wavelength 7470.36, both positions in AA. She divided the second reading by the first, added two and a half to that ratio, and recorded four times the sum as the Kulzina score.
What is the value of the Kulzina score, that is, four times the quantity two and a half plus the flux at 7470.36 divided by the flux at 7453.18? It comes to 13.9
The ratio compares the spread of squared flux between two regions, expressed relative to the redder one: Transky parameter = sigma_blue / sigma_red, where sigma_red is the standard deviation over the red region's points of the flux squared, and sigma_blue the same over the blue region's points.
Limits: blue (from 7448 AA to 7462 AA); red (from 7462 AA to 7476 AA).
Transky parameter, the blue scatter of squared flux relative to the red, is 0.3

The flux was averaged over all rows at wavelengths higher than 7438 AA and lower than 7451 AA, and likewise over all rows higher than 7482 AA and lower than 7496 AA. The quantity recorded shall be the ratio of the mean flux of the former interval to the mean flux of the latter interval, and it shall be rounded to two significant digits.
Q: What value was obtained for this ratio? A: 0.95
